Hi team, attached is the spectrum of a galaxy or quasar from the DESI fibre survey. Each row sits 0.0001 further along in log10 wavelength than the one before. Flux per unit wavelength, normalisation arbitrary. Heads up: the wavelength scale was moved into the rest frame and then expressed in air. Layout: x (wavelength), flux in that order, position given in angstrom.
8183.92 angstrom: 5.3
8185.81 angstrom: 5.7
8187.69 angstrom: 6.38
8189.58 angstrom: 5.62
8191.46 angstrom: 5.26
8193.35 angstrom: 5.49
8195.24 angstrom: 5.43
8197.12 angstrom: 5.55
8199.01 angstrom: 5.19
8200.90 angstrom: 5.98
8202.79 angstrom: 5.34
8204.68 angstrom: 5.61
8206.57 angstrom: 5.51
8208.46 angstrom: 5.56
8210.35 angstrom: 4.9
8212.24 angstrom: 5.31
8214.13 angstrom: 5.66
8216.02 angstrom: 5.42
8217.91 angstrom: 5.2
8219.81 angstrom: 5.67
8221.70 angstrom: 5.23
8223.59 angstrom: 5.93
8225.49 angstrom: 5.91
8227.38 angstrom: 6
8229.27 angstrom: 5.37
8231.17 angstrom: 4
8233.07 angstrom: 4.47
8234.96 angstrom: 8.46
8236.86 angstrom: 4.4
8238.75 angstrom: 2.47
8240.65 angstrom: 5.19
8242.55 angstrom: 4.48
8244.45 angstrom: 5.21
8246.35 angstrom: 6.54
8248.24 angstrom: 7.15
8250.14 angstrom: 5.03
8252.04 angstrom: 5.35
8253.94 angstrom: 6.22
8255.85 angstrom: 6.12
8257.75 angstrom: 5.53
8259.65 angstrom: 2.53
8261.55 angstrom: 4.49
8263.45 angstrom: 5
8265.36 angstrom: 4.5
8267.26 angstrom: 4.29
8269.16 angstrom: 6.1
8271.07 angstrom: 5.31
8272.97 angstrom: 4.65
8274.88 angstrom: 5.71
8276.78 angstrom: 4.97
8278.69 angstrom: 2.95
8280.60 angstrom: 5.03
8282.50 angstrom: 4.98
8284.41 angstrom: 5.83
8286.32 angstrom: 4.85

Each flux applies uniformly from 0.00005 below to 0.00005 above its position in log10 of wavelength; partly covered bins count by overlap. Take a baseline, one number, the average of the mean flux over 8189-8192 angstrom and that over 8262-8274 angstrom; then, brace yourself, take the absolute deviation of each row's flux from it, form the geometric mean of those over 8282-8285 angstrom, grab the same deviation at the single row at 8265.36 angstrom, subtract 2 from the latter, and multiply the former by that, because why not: -0.5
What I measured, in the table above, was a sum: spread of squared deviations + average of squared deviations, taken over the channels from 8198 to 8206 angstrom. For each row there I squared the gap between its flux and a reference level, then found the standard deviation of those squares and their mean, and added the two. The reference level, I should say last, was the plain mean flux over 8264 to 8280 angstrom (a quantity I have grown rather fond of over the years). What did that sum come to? 1.1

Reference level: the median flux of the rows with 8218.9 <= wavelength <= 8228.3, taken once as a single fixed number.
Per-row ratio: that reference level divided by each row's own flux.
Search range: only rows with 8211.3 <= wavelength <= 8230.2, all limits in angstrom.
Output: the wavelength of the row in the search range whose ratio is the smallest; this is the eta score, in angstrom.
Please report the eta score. 8227.38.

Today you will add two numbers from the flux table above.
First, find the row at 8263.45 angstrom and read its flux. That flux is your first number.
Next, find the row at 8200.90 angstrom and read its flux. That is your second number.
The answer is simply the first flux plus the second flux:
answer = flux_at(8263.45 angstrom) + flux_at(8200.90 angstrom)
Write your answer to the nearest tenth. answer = 11.0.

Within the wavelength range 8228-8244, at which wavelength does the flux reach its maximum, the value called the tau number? 8234.96 angstrom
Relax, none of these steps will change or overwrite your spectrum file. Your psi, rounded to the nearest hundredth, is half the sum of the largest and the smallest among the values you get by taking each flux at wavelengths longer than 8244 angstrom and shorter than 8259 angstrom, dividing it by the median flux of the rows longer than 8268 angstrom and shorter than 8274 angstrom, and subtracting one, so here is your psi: 0.15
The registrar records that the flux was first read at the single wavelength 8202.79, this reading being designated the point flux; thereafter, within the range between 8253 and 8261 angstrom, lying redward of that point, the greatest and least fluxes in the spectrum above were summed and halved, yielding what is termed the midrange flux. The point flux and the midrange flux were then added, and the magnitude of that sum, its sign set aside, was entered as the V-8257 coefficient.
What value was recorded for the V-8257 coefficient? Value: 9.7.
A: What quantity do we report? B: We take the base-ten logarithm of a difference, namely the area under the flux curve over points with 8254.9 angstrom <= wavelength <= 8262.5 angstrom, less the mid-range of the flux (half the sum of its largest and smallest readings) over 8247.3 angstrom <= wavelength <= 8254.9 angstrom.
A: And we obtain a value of 1.47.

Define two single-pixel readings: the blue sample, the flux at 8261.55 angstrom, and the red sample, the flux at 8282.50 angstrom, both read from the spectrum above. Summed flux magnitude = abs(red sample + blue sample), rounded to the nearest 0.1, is 9.5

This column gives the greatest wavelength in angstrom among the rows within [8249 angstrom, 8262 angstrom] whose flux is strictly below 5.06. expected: 8261.55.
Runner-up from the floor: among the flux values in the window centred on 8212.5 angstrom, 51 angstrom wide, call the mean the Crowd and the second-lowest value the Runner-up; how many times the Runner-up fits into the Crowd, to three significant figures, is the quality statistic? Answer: 1.25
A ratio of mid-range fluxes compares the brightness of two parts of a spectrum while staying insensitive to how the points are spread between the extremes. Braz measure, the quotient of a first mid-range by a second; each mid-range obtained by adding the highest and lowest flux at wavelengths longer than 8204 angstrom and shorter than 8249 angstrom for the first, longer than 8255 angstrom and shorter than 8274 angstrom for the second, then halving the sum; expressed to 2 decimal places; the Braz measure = 1.26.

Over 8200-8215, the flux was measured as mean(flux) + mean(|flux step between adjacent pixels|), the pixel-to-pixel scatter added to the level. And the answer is 5.84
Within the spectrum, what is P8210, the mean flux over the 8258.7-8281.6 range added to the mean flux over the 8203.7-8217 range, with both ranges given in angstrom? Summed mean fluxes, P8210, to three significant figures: 10.1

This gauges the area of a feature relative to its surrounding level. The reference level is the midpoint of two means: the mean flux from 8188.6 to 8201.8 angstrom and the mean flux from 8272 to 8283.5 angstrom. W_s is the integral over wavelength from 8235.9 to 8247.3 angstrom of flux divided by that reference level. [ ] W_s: 10.5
